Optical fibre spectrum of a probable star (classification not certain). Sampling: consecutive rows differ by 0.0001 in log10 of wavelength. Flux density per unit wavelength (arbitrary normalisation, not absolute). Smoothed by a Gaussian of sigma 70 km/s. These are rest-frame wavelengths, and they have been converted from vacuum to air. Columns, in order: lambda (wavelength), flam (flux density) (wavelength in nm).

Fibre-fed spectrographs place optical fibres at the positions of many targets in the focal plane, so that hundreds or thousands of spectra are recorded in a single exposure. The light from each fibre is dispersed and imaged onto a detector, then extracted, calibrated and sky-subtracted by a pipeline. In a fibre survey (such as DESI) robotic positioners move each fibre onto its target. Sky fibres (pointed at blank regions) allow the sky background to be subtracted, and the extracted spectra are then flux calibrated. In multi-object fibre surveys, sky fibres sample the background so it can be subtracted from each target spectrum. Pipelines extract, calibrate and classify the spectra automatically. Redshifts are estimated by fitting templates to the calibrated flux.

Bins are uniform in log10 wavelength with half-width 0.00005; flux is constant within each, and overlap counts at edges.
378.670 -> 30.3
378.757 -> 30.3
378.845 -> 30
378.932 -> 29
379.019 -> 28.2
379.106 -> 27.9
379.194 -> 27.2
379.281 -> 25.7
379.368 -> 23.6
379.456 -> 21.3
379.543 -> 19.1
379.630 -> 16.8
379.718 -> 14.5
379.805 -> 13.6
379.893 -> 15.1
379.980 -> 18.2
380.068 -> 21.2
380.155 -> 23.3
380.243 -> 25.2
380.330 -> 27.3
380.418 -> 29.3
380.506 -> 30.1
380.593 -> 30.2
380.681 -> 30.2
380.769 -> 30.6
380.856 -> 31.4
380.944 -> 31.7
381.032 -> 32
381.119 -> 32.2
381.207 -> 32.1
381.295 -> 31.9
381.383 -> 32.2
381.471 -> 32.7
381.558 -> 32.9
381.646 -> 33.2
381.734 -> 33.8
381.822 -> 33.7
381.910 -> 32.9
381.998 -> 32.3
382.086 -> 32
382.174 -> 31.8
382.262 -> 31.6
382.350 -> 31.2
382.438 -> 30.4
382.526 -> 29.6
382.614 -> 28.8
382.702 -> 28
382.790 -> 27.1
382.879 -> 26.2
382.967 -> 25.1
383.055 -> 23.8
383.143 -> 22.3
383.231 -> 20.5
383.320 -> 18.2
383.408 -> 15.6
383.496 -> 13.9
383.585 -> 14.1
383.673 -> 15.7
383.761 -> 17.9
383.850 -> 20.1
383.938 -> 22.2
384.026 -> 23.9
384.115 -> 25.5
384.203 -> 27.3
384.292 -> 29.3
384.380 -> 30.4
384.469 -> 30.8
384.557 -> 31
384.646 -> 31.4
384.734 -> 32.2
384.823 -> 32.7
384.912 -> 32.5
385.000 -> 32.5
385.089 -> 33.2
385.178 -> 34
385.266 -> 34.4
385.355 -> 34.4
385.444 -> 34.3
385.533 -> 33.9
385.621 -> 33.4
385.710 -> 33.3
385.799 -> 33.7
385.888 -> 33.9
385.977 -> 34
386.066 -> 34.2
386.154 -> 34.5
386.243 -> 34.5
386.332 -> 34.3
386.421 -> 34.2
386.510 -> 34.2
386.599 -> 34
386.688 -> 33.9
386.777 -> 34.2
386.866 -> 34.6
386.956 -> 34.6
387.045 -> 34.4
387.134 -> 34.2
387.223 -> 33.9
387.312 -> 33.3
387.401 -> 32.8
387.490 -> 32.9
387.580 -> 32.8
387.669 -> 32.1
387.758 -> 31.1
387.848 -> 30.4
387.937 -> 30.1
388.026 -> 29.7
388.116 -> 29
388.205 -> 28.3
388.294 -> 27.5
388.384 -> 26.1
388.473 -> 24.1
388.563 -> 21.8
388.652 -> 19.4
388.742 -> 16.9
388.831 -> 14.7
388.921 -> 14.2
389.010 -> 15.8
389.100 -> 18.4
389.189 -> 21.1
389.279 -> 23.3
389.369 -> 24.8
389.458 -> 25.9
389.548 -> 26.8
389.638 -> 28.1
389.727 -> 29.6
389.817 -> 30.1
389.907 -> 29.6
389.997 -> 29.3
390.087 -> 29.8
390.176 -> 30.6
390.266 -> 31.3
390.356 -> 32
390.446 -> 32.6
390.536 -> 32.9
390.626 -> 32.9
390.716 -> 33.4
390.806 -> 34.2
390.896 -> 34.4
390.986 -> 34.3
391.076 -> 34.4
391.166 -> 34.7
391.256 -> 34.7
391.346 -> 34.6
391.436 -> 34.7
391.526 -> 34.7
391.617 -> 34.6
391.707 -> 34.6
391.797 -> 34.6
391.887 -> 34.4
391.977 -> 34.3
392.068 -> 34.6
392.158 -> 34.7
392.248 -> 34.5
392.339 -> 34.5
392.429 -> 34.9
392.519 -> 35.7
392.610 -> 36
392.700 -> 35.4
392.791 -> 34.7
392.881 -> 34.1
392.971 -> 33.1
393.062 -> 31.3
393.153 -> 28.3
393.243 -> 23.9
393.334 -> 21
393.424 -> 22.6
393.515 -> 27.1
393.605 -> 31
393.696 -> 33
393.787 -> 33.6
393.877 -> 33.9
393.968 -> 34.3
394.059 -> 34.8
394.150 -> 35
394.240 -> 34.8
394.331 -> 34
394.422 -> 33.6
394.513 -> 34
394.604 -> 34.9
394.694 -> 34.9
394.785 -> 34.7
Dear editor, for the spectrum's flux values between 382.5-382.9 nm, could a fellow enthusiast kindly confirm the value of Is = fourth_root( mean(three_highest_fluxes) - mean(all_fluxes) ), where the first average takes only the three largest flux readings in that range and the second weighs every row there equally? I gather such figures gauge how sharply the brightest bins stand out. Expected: 1.0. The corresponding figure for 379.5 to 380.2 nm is 1.4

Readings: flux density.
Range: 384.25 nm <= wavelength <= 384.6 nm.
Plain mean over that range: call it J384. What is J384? 30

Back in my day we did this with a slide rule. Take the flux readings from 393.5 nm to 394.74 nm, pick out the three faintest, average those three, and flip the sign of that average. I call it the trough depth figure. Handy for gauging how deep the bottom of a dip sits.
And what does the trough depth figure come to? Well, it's -30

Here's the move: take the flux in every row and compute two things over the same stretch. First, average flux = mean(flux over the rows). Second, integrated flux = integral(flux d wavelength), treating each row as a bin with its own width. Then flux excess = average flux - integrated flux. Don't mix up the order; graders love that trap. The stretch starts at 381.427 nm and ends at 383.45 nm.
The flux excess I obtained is -29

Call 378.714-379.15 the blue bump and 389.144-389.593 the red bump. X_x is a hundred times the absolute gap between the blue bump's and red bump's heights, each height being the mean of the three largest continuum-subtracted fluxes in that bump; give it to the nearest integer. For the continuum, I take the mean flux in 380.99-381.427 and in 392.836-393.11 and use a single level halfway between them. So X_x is 393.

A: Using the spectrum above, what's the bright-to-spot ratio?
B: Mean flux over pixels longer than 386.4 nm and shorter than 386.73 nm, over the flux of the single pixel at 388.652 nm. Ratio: 1.8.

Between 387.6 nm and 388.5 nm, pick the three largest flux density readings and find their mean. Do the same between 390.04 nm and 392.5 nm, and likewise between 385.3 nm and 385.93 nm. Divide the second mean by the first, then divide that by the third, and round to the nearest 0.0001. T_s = 0.0326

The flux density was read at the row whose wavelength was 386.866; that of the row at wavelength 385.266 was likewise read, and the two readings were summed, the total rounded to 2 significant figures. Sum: 69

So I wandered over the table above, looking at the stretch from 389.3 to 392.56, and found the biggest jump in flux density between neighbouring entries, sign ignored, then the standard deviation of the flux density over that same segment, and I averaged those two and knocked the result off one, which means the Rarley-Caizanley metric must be -1.2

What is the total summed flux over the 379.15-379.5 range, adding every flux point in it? 98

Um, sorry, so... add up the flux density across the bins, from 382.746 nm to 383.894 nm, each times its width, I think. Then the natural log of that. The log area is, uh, 3.1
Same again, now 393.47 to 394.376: 3.4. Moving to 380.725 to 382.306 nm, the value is 3.9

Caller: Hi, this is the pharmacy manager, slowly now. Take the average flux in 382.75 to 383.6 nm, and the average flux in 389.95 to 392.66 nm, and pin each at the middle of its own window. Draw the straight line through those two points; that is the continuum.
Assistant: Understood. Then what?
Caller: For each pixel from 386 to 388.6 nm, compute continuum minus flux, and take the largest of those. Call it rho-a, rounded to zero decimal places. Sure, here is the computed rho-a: 8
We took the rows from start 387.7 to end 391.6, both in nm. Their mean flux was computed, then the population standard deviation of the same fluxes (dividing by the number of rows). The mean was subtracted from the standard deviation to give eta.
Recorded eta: -22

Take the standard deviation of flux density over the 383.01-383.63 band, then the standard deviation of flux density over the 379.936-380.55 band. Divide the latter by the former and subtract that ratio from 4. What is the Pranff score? 2.9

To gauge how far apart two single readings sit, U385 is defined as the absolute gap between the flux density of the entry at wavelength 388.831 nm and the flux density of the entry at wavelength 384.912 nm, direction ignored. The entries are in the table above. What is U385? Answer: 18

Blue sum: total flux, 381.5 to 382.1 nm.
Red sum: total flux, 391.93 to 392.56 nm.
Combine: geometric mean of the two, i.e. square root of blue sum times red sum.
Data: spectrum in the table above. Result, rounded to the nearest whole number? 237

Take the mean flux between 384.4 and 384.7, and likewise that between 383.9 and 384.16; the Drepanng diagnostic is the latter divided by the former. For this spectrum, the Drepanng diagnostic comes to 0.77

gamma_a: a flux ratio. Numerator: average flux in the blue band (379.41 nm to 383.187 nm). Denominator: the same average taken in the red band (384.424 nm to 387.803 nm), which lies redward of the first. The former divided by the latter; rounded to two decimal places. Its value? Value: 0.83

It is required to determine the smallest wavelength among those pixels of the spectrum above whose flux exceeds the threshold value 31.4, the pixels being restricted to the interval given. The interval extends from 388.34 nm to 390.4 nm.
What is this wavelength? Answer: 390.356 nm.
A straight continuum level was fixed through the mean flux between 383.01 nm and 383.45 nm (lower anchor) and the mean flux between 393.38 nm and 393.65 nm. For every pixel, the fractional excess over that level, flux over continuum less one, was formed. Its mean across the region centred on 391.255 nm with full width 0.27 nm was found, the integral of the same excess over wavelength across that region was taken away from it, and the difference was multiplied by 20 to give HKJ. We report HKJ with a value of 5.3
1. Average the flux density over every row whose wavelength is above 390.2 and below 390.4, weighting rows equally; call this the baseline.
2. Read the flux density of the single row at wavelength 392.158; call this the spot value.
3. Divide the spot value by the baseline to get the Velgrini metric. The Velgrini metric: 1.10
